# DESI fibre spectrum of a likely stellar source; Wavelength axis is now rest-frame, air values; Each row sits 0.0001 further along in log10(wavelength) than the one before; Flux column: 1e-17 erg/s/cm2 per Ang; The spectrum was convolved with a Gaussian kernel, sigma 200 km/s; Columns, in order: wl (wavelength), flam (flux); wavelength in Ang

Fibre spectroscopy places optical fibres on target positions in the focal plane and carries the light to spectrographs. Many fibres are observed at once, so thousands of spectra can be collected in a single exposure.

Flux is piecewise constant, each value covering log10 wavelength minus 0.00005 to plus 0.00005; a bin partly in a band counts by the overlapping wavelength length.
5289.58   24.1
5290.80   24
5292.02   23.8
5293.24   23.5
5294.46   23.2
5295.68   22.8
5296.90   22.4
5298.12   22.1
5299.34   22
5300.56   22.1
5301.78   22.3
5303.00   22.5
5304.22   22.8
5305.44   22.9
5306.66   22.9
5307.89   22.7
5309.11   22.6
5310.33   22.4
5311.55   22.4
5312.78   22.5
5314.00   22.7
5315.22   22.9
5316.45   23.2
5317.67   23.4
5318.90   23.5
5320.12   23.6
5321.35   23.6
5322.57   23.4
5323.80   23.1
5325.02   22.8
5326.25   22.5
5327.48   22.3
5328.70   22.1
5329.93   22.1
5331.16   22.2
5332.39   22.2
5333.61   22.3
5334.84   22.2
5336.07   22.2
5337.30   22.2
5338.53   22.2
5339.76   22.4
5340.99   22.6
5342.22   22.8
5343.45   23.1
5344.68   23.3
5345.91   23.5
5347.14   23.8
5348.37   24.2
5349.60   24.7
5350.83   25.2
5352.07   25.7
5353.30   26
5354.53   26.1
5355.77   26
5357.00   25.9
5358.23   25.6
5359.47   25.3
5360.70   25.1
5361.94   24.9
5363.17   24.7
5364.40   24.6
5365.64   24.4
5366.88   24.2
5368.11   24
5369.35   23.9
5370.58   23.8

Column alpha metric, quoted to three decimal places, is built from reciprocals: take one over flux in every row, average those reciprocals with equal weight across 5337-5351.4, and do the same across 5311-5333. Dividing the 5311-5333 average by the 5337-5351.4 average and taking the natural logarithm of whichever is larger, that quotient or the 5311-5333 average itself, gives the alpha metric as 0.022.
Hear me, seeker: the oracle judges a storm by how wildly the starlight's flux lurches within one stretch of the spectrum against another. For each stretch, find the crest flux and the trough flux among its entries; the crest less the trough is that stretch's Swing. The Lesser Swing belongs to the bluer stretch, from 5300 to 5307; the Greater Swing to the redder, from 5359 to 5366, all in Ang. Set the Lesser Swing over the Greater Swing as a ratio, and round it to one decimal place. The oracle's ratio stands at 0.9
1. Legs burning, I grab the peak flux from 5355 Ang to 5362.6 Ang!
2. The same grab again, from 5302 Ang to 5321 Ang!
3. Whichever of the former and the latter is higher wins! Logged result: 26.0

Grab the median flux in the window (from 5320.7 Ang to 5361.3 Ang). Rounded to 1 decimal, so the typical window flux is 23.1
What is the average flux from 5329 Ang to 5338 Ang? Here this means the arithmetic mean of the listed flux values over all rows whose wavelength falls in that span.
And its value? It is 22.2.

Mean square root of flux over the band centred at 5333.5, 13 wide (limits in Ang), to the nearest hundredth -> 4.71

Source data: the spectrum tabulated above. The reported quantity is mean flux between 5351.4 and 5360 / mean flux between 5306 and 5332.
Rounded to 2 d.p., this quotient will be 1.13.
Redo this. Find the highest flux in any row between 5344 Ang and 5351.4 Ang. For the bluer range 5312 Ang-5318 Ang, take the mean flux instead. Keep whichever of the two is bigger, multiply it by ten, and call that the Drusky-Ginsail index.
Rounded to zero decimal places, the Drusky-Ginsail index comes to 252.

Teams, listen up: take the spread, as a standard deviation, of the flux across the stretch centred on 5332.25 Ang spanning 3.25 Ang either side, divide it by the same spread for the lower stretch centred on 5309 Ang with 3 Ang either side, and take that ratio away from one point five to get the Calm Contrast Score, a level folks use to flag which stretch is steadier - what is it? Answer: 1.2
